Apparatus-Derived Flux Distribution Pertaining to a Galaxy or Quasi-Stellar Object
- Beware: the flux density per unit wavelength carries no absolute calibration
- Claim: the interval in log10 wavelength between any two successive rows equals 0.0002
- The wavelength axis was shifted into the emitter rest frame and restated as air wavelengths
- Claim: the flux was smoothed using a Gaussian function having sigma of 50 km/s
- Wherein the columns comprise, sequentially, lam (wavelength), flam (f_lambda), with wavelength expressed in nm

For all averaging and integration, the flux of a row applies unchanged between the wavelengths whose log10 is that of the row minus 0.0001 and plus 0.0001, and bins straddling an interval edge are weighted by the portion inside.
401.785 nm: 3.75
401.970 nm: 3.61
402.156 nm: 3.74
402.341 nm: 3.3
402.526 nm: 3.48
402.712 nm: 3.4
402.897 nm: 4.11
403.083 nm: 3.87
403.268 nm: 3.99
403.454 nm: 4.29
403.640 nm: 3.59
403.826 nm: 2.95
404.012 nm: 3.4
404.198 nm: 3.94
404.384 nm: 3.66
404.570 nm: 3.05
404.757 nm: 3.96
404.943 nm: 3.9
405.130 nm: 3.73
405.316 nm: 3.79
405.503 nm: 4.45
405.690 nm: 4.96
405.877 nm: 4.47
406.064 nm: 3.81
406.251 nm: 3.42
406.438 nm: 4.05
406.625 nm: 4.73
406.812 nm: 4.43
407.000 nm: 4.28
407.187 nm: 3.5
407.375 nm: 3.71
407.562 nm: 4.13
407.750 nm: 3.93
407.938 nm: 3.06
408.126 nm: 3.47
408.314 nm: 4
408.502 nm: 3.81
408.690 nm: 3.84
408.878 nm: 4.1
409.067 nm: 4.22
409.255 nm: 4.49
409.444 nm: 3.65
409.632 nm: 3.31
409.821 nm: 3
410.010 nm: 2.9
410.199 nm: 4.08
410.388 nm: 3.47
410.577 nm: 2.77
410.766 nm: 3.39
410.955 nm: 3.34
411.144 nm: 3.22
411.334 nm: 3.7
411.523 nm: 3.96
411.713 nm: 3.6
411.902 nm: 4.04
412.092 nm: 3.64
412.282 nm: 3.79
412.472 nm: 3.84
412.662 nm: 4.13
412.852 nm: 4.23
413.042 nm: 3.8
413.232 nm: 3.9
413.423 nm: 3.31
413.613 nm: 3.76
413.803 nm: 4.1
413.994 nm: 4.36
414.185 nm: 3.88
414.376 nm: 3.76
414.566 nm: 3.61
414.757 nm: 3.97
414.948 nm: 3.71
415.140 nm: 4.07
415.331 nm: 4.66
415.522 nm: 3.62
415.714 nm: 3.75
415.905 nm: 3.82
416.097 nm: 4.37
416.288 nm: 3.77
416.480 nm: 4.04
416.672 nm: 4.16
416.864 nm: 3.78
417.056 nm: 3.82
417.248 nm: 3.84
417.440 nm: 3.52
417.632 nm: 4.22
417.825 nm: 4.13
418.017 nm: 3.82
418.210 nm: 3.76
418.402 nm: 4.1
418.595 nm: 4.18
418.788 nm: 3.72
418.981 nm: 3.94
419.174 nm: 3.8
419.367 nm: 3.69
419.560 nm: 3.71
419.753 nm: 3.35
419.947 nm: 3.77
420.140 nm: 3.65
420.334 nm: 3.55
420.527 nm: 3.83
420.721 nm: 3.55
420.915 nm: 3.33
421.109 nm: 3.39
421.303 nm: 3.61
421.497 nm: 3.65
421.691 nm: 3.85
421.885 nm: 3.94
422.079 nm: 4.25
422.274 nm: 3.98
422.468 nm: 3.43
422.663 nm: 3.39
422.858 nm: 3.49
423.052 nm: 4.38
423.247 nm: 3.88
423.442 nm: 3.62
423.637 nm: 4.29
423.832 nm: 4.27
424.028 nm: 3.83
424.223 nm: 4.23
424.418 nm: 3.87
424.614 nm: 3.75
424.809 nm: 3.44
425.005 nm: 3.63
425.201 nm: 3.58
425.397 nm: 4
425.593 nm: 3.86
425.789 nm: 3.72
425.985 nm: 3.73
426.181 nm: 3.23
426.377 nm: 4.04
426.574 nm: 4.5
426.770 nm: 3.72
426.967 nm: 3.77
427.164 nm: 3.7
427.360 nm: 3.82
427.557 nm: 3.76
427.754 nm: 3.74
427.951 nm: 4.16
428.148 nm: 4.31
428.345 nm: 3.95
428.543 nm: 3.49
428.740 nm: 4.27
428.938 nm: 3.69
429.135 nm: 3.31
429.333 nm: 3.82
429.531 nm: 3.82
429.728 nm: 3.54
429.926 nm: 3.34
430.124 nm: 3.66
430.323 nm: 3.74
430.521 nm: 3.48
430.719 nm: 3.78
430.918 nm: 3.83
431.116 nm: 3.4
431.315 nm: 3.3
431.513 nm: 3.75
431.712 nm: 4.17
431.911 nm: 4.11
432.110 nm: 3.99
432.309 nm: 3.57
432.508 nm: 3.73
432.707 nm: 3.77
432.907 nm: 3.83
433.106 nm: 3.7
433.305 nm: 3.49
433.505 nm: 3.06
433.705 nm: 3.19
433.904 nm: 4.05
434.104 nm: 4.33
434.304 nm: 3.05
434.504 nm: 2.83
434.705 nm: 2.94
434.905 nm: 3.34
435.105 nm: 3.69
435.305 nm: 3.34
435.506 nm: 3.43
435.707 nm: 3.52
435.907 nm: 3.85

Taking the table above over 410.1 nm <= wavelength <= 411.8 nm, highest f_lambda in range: 4.08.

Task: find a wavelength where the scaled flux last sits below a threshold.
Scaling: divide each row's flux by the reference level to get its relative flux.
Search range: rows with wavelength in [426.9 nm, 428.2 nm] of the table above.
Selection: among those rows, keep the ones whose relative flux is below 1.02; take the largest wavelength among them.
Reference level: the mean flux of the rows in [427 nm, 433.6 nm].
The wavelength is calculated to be 427.754 nm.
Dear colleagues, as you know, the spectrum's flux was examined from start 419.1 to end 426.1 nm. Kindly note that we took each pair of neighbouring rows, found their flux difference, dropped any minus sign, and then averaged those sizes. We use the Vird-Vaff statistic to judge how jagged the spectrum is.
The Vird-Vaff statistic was 0.25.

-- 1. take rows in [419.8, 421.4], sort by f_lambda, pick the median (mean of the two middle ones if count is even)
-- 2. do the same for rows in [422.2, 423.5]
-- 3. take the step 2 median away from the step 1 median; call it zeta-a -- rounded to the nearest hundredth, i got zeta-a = -0.04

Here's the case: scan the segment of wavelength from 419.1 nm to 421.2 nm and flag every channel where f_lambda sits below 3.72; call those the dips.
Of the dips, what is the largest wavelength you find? 421.109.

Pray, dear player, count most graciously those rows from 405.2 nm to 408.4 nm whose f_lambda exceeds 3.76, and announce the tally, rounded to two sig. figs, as 12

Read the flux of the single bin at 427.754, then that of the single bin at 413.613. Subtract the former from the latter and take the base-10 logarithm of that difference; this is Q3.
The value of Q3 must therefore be -1.7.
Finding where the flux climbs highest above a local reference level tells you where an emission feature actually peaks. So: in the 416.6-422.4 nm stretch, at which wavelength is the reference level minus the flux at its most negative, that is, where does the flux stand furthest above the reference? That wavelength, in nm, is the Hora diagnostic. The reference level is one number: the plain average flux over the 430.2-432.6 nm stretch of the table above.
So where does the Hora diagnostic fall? 422.079 nm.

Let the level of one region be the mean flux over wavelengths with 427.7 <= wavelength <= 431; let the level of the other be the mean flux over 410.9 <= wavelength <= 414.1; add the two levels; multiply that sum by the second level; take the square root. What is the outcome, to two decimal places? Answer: 5.37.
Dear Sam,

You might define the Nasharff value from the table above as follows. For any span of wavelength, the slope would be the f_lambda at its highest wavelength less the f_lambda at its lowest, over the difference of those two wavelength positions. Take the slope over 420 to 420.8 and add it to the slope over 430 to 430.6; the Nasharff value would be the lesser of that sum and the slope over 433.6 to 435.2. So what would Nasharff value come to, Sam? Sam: -0.63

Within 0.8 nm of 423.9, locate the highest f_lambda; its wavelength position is 423.637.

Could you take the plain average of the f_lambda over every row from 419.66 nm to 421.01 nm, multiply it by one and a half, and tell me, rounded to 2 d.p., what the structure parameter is 5.36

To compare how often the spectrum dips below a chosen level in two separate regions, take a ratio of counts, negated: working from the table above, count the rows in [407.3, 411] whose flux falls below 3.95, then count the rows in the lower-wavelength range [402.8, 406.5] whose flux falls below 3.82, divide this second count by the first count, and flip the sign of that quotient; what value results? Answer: -0.64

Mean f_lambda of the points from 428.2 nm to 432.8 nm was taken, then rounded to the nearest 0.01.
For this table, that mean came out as 3.72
